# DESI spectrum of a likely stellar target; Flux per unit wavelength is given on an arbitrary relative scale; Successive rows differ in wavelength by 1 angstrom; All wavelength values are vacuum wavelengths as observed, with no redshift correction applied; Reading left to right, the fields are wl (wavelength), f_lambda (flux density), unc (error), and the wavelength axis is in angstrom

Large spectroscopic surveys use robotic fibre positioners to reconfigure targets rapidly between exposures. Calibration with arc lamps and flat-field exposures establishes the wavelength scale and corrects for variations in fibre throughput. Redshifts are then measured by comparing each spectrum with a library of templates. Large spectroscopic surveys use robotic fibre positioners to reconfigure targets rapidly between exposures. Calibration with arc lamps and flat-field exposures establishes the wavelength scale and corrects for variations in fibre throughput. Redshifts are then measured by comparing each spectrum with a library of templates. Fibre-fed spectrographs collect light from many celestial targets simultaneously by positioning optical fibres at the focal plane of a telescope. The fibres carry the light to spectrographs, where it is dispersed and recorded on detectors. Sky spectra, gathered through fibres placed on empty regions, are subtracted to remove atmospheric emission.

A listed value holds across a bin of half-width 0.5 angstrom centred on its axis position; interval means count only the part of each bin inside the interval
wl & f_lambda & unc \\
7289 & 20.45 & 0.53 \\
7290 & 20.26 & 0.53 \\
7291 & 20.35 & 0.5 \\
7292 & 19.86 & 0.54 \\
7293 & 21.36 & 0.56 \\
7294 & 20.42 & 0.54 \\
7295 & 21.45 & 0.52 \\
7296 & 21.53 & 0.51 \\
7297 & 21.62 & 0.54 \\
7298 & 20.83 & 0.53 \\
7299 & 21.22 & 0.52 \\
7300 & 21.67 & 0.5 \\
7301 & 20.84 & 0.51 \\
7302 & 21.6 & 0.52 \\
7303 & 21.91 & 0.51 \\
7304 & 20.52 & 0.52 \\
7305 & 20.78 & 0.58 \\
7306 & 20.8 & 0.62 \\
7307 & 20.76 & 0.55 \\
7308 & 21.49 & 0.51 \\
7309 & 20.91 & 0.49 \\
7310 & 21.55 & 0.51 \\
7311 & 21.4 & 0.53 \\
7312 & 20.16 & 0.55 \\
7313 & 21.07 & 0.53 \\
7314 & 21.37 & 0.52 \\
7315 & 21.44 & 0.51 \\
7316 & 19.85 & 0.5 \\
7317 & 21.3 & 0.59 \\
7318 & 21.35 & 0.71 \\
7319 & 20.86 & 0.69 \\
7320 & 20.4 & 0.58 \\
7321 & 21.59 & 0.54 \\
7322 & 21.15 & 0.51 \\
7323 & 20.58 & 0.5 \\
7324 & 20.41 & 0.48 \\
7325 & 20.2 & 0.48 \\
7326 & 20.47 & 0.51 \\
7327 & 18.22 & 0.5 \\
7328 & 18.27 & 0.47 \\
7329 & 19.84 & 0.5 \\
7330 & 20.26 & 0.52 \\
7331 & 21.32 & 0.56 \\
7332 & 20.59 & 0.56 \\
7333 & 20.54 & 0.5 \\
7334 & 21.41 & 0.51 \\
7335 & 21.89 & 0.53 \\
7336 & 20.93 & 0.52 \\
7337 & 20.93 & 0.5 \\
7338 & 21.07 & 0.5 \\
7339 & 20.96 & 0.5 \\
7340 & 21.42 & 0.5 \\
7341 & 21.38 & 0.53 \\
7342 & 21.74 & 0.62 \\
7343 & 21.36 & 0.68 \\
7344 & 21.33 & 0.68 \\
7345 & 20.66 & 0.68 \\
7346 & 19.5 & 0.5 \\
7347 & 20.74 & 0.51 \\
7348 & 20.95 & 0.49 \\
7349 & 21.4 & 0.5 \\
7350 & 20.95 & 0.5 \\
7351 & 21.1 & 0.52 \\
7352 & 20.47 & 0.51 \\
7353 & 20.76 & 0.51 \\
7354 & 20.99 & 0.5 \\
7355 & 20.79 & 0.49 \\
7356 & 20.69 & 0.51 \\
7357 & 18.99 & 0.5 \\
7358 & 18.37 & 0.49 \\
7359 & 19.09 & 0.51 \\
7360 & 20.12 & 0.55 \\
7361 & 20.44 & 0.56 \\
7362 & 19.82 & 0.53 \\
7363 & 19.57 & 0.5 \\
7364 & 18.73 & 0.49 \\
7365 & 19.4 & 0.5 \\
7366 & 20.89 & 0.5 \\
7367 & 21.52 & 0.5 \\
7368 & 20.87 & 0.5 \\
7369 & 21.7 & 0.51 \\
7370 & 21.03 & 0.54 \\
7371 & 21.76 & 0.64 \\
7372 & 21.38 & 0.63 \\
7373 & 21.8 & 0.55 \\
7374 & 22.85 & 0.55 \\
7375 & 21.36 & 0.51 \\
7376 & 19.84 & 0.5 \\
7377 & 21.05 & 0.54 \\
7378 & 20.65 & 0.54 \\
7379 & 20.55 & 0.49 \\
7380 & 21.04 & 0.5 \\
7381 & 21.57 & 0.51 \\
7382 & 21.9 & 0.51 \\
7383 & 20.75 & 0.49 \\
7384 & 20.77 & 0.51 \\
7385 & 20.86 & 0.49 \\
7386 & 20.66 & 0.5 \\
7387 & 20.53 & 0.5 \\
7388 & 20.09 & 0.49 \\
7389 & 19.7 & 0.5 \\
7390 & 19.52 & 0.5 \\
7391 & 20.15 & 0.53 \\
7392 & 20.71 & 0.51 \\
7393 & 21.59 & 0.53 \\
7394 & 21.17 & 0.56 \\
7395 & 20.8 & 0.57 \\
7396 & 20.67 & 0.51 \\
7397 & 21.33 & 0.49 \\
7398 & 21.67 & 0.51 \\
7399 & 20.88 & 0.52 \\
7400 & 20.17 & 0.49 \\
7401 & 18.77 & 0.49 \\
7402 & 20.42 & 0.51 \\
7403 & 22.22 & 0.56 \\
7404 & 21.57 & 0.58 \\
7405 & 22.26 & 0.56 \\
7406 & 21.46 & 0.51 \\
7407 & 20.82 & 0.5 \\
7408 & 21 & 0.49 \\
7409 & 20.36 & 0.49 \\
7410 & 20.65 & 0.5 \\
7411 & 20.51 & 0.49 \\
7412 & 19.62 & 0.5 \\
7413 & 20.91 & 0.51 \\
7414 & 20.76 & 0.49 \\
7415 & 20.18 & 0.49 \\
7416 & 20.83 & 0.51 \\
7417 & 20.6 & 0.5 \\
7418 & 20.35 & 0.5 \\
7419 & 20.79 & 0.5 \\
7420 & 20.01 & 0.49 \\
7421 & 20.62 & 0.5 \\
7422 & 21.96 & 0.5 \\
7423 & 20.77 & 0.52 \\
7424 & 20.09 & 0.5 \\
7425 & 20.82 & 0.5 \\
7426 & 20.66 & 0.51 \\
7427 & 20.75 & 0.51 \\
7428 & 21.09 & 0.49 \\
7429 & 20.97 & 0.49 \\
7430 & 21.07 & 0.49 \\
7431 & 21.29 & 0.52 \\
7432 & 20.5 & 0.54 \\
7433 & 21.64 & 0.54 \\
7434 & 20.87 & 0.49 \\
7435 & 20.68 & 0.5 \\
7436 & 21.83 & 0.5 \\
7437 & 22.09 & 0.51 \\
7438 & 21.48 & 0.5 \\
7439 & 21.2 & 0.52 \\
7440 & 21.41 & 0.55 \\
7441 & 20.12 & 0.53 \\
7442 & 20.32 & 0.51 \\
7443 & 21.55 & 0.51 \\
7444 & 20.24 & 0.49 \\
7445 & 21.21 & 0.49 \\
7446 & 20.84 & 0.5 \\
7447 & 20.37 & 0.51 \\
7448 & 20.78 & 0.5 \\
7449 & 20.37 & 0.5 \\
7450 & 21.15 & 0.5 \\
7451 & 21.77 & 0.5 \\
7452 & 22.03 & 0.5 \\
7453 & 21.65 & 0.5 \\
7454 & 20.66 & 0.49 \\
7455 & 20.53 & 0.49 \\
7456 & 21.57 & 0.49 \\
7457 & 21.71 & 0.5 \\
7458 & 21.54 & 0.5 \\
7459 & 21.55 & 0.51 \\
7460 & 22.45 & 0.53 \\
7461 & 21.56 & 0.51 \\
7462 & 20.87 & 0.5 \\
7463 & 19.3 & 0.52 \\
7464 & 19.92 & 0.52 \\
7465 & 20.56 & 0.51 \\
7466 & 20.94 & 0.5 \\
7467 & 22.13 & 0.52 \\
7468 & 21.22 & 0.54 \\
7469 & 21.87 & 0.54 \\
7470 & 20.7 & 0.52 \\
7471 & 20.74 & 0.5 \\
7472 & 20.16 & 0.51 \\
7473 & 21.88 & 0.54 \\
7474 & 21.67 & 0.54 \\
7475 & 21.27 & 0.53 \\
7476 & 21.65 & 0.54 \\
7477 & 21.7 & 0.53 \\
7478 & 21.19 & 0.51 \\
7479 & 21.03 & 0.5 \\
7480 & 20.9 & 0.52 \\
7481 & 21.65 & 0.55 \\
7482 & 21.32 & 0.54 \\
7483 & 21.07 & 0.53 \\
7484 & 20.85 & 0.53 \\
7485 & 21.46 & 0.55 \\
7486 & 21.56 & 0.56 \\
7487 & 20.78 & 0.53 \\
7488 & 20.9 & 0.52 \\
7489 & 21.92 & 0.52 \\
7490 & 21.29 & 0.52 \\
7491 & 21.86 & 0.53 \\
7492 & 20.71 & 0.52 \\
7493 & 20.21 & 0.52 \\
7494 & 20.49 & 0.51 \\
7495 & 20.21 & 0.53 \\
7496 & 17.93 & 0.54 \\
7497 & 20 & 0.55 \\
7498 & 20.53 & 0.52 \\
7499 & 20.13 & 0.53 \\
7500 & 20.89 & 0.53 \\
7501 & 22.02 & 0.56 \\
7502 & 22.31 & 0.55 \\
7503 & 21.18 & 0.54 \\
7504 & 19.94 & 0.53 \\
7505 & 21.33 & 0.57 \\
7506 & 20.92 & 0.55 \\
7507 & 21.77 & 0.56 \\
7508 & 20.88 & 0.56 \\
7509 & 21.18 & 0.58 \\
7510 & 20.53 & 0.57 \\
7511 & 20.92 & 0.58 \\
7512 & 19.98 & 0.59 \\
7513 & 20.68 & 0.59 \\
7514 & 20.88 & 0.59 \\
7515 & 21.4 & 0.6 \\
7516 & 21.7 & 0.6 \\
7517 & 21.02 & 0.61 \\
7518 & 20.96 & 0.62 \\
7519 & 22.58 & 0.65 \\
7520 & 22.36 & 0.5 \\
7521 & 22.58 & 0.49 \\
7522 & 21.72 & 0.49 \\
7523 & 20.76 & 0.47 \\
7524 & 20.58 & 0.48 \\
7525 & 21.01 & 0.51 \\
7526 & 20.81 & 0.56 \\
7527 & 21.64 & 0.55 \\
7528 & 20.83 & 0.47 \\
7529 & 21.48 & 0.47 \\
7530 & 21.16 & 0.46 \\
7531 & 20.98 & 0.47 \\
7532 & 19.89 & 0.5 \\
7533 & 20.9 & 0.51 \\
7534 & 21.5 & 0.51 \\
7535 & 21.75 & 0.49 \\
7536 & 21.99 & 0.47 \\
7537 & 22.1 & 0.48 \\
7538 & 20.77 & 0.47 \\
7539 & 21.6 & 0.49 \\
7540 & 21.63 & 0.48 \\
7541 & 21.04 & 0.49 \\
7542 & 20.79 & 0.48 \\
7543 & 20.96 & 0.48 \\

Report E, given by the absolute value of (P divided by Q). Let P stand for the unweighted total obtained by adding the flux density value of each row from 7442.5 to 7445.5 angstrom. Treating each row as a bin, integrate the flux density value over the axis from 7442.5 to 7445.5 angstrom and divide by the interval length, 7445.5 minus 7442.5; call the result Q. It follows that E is 3.0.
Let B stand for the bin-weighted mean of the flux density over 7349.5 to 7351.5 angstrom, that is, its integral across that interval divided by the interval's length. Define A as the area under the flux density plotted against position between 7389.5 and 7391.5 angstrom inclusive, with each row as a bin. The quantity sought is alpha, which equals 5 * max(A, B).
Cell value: 198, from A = 39.7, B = 21.0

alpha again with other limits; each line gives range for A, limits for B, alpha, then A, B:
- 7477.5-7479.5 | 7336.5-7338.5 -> 211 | 42.2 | 21.0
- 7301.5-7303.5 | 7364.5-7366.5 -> 218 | 43.5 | 20.1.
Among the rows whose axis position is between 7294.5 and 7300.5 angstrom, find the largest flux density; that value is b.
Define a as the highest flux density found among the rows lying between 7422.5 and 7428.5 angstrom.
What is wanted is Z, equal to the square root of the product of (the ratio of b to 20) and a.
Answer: 4.78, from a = 21.09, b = 21.67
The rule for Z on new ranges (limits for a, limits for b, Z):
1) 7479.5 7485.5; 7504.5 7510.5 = 4.85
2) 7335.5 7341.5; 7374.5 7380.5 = 4.78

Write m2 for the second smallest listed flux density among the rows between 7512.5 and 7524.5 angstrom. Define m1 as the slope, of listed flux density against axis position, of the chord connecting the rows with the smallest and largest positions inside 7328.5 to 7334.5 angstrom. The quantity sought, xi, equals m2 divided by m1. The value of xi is 66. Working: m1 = 0.314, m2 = 20.68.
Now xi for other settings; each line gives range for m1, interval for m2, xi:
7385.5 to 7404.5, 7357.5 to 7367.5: 370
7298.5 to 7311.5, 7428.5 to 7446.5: 1349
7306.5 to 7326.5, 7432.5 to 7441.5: -1355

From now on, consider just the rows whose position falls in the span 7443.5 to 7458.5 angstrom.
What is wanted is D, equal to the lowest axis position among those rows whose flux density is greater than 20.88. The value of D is 7445 angstrom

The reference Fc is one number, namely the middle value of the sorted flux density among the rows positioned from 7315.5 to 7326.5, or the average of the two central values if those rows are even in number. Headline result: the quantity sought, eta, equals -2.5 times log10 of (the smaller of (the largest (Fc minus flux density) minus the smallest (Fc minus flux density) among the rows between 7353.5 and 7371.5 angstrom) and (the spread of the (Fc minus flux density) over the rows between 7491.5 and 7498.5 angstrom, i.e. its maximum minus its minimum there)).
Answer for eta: -1.1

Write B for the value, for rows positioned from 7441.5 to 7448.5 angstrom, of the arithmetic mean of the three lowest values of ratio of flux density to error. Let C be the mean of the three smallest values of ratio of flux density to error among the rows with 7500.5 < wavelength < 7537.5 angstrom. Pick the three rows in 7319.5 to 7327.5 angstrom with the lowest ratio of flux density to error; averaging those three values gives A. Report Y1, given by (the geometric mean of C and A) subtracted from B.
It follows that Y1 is 4.8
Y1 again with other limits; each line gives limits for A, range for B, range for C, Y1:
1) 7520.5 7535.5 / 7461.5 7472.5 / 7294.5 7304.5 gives -0.9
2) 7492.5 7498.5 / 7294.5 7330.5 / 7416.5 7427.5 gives -6.7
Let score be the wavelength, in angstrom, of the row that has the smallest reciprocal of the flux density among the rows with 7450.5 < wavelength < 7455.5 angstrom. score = 7452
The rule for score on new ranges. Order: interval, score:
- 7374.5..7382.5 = 7382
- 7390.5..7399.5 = 7398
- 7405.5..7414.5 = 7406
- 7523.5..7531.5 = 7527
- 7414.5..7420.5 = 7416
